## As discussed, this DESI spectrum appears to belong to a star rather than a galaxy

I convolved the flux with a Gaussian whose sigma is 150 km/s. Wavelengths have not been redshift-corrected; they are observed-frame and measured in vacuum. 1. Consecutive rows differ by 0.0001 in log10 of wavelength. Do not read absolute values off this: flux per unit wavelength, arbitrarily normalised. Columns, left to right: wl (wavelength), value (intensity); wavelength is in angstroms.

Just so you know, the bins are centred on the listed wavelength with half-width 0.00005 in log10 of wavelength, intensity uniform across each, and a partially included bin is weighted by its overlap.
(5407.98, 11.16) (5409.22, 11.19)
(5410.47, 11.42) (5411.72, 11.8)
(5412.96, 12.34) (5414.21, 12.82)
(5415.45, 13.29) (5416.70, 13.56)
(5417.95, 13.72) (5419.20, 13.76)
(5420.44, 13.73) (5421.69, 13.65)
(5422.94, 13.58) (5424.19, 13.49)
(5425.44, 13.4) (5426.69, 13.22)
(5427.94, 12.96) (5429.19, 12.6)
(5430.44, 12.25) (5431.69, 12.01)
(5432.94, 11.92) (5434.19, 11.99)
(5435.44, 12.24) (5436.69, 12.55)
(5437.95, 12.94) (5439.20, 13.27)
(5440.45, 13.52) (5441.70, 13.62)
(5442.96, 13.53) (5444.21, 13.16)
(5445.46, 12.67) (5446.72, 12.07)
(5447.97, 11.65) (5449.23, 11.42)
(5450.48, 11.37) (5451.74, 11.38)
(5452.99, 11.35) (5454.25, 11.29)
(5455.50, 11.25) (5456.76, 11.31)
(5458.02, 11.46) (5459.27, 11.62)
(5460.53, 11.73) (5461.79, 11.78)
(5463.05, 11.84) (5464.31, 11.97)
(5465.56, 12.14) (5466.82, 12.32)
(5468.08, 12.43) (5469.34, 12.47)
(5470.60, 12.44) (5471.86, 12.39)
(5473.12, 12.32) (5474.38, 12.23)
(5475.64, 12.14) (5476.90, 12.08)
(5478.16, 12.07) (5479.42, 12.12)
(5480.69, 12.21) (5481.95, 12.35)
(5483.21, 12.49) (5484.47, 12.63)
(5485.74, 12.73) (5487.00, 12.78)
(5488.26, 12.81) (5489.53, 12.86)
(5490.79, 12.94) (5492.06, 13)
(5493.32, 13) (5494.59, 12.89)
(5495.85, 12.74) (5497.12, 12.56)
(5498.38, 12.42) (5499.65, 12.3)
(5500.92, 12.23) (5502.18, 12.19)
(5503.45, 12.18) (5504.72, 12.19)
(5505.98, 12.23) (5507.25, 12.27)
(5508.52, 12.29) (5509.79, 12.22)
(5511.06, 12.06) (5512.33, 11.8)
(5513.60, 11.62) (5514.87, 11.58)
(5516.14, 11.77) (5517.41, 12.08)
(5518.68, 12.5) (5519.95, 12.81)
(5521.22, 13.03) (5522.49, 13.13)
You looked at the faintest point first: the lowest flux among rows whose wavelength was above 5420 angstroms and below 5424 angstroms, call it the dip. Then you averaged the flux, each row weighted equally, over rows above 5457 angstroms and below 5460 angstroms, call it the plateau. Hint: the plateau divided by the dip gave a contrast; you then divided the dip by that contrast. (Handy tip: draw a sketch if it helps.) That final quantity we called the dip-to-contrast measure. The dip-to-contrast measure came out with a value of 16.0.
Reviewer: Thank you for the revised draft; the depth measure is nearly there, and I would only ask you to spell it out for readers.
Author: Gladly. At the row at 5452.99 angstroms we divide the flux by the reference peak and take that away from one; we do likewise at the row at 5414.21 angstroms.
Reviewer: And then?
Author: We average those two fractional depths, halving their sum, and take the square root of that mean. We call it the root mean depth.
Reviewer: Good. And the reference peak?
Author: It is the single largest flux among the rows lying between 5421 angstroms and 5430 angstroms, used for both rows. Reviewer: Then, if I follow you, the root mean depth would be 0.34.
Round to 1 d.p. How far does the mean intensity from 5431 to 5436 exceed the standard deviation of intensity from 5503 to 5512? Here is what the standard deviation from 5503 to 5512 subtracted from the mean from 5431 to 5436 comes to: 12.0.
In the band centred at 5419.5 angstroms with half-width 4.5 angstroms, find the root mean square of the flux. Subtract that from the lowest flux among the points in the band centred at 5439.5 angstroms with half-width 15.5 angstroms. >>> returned -2.3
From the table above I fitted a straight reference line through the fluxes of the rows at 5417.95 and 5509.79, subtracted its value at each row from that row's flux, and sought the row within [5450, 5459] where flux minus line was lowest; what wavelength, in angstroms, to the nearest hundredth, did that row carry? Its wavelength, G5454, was 5455.50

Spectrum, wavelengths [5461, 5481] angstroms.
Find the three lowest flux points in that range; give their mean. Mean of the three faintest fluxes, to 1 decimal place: 11.9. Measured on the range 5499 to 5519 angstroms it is 11.7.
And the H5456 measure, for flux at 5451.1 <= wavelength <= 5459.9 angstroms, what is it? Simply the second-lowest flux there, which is 11.29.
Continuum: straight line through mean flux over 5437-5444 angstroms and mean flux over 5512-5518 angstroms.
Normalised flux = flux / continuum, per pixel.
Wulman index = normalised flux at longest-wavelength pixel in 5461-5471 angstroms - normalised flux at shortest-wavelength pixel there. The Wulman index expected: 0.07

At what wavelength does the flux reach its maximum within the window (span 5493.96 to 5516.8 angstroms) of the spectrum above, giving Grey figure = 5494.59 angstroms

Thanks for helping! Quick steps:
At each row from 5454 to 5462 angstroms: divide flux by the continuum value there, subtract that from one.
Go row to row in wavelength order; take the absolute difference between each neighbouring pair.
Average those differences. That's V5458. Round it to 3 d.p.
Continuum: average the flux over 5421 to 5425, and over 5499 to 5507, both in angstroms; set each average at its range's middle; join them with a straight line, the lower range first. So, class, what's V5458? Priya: 0.008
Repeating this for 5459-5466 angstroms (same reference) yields 0.010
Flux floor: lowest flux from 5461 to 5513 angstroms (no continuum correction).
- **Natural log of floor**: 2.47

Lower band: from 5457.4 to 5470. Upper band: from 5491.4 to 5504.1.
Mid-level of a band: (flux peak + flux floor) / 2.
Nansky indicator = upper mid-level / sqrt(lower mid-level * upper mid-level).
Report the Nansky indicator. 1.03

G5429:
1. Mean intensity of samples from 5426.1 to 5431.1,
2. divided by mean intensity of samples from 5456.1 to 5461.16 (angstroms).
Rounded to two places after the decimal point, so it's 1.11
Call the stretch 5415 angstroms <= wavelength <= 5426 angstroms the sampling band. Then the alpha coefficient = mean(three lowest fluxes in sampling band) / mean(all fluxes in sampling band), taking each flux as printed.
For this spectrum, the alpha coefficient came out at 0.987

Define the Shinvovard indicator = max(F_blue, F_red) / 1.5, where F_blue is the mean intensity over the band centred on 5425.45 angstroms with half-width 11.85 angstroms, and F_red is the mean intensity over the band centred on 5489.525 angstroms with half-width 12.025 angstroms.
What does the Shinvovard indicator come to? 8.7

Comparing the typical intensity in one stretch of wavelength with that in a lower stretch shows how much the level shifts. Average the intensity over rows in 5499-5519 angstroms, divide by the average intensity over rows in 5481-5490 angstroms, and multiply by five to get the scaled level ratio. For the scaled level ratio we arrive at 4.8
